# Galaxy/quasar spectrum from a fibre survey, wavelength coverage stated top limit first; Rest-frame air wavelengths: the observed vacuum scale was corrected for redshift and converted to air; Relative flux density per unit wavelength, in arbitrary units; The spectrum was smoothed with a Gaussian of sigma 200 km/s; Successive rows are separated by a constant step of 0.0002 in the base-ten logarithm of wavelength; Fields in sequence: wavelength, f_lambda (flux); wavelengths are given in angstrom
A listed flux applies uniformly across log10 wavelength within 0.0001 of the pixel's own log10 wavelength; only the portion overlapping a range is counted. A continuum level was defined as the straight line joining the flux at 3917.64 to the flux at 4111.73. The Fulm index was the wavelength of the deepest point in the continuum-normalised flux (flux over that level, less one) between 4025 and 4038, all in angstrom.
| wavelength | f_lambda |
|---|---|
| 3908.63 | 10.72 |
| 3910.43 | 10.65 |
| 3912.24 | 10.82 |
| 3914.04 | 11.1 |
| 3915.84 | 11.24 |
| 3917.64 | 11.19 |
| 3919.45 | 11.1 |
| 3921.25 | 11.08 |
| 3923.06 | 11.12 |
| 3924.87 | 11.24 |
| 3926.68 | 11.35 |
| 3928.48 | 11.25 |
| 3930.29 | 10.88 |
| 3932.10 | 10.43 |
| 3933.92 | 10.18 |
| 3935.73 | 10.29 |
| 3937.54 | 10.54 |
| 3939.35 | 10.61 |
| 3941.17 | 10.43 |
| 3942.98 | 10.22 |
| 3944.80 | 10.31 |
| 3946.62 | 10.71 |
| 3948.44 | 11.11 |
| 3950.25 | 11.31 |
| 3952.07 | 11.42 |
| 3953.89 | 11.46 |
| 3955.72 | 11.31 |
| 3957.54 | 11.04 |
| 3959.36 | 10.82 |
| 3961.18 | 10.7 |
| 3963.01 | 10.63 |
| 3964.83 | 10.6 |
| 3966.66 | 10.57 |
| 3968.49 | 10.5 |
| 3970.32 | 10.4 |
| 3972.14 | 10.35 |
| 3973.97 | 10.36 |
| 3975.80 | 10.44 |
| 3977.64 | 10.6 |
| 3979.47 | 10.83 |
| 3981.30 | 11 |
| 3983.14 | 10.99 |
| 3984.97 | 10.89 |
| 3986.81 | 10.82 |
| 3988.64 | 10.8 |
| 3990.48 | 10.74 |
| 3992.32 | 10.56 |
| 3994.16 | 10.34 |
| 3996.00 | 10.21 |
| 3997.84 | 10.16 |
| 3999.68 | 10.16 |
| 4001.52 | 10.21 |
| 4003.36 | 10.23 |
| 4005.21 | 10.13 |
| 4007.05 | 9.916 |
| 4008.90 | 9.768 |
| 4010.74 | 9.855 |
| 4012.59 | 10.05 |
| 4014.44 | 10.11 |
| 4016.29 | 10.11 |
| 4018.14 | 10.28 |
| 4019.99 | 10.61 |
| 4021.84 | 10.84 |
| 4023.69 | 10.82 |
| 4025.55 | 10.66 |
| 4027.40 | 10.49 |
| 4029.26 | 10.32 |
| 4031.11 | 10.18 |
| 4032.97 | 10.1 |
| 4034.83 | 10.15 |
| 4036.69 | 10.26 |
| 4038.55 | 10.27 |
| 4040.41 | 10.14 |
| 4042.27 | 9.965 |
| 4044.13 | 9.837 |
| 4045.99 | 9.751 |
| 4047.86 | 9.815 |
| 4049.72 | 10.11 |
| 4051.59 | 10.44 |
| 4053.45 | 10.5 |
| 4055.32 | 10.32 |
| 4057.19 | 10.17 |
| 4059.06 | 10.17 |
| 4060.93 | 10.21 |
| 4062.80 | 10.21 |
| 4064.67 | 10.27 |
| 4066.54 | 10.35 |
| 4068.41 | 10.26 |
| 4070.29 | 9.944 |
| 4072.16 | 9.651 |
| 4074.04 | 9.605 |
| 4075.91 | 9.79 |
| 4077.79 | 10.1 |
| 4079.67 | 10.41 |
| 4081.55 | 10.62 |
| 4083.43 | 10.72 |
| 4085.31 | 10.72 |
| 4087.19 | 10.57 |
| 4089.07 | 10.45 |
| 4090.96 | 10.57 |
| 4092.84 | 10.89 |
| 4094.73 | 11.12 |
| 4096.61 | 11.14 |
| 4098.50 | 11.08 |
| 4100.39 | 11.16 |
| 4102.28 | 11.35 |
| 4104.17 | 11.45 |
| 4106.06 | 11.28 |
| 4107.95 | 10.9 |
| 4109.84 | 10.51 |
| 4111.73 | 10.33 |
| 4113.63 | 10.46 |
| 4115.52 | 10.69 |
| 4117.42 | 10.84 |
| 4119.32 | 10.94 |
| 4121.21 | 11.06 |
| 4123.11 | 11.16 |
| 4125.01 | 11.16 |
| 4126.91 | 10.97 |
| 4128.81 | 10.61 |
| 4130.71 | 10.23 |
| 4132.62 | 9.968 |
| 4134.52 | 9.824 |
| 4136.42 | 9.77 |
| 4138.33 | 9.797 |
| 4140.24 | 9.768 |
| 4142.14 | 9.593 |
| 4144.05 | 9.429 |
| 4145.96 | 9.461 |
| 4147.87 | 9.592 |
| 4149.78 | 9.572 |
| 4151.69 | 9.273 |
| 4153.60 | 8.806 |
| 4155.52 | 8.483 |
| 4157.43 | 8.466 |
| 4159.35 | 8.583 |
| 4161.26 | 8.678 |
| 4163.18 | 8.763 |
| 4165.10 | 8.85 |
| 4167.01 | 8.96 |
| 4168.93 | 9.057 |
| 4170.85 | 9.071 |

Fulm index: 4032.97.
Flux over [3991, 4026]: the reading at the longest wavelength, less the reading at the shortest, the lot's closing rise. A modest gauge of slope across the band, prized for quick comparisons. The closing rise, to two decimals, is 0.10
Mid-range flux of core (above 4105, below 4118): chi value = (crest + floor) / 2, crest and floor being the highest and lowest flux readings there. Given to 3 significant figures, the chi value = 10.8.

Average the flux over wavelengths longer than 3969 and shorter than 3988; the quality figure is 10.7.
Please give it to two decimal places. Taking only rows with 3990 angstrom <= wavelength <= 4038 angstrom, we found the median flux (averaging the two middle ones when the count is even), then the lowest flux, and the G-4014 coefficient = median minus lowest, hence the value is 0.44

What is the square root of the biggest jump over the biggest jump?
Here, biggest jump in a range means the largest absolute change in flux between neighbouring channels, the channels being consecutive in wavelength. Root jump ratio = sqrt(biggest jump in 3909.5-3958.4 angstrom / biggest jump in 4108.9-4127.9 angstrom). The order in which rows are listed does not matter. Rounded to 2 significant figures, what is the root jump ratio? 1.4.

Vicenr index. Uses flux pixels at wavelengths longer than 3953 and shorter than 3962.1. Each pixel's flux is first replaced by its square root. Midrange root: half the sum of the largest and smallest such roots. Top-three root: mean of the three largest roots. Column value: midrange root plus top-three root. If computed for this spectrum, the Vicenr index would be 6.69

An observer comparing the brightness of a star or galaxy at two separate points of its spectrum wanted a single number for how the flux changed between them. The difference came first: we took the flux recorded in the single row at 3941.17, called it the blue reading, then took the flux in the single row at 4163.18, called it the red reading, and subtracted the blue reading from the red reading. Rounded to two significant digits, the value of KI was -1.7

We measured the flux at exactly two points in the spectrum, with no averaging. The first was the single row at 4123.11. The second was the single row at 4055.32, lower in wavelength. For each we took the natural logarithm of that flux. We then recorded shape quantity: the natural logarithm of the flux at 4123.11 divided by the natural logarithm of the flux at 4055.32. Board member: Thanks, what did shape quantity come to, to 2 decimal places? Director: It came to 1.03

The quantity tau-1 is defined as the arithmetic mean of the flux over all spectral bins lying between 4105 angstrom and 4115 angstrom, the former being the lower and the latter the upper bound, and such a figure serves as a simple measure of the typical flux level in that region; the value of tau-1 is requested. 10.7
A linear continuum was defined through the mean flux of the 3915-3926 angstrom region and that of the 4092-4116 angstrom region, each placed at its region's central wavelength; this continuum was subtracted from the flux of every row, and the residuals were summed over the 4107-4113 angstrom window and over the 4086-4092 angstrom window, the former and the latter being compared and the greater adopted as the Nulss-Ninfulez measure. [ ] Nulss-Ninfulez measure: -1.1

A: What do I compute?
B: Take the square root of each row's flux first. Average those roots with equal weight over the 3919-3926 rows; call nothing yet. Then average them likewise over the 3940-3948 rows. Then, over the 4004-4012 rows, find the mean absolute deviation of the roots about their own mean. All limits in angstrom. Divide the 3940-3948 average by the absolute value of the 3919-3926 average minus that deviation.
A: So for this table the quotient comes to 0.97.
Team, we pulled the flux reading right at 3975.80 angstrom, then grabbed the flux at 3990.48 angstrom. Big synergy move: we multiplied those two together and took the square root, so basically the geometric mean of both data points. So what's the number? 10.59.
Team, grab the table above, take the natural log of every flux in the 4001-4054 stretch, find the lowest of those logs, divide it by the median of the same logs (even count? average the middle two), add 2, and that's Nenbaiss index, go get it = 2.98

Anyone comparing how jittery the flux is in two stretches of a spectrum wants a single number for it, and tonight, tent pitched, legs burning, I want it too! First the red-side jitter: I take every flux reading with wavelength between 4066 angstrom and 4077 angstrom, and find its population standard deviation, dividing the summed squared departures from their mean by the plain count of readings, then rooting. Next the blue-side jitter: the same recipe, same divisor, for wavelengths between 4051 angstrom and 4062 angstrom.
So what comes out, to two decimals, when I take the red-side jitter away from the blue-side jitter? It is -0.16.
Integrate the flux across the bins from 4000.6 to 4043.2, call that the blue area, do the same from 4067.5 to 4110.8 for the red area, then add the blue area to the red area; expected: 896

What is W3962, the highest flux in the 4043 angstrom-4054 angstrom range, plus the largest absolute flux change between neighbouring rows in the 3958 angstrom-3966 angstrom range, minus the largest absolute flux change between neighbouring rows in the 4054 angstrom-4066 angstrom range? 10.47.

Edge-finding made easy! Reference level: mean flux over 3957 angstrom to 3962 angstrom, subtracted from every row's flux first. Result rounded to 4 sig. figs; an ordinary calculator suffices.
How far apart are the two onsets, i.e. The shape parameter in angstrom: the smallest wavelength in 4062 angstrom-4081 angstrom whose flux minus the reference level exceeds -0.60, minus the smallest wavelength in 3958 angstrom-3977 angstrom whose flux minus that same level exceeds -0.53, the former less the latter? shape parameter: 105.3 angstrom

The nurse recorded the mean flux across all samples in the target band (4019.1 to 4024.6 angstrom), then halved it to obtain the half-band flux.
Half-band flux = 5.38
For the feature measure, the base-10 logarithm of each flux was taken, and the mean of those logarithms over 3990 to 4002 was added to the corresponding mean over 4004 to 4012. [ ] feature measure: 2.01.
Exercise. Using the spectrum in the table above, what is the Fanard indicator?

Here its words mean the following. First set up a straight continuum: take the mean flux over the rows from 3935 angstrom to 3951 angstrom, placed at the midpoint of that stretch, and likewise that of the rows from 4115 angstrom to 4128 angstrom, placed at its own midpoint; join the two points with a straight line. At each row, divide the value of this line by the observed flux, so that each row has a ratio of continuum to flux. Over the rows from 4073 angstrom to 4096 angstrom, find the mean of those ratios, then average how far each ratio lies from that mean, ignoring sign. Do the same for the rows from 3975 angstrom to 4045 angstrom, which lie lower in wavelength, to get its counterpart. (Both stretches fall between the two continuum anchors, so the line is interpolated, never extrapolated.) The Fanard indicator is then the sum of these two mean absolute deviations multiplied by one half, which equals 0.0319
